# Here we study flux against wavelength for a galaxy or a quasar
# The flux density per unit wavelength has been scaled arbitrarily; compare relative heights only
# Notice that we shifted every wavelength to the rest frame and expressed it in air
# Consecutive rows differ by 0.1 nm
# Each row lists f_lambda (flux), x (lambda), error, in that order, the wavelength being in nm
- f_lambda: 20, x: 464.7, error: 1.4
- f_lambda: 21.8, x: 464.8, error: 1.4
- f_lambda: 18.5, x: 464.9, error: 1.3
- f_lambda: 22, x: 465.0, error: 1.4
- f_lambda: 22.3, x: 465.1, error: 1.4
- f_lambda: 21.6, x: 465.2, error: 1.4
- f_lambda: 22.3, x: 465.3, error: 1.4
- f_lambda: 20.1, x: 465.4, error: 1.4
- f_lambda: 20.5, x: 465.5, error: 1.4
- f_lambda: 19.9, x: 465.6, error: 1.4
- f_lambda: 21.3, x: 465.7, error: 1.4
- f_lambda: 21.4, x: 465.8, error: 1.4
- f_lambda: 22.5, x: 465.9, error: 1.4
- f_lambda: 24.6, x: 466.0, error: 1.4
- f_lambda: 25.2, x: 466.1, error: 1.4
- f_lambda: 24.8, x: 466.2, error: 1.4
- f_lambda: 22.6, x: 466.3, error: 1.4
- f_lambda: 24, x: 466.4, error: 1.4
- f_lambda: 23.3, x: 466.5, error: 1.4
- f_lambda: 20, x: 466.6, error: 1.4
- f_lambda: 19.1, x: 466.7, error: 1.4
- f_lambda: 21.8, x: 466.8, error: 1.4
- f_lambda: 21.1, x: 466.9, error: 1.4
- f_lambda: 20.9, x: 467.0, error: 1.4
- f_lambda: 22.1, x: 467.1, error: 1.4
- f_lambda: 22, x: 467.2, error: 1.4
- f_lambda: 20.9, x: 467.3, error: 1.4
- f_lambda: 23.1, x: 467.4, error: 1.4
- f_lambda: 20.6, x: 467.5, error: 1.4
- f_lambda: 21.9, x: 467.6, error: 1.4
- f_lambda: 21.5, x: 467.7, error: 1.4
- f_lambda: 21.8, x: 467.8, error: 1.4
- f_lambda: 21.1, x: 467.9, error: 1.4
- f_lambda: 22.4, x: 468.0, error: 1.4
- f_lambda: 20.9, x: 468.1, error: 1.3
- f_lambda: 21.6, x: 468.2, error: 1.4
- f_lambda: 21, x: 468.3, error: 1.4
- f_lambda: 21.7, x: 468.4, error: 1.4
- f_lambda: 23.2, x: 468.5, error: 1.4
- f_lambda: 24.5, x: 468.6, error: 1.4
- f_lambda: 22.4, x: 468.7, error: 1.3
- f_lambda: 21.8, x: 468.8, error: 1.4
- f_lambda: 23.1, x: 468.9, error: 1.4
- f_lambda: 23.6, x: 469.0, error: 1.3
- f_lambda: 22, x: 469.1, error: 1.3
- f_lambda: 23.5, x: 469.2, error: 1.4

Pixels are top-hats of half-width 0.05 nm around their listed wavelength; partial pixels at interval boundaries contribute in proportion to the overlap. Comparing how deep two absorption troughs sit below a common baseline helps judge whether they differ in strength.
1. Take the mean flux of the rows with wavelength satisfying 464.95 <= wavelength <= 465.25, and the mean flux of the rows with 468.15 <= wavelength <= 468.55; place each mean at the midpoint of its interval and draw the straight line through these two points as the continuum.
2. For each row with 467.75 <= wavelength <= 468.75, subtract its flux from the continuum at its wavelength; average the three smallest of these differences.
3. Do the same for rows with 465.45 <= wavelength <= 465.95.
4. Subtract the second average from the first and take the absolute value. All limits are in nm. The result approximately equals 1.7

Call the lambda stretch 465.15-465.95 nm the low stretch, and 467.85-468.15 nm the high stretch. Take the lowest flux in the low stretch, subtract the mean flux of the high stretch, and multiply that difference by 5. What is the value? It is -7.8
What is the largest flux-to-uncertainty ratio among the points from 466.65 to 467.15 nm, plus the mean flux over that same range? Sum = 36.8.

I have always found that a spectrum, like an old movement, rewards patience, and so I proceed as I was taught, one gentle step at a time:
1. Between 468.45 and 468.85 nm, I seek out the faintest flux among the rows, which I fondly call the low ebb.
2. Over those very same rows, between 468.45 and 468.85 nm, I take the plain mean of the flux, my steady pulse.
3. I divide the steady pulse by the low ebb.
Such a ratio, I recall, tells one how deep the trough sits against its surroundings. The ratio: 1.054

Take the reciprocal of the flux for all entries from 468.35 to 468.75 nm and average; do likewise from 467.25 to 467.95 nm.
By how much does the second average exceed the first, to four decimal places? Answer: 0.0028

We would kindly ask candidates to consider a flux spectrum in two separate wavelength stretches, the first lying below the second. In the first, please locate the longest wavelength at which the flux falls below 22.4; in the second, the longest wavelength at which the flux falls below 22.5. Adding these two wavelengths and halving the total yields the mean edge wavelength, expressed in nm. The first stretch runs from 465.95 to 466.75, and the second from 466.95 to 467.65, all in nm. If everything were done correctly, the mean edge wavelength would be 467.15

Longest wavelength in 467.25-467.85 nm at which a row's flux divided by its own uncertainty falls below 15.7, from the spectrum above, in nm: 467.8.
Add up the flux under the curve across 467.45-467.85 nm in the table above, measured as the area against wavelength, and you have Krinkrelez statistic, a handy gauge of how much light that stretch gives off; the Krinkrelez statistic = 8.58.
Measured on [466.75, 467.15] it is 8.59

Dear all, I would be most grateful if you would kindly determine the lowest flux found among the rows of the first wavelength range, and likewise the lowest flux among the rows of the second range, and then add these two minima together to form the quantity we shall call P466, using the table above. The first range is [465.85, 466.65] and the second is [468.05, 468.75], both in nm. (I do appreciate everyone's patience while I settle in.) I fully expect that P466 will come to 40.9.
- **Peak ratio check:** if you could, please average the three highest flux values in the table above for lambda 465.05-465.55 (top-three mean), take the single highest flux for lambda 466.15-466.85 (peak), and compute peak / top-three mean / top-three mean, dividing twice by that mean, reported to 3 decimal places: 0.051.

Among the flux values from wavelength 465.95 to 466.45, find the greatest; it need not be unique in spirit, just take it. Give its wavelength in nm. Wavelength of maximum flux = 466.1 nm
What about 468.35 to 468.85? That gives 468.6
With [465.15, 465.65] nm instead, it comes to 465.3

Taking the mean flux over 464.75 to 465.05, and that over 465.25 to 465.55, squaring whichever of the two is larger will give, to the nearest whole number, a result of 440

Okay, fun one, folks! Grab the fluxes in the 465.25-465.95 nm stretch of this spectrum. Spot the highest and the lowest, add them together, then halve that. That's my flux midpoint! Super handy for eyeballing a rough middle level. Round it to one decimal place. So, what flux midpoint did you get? 21.2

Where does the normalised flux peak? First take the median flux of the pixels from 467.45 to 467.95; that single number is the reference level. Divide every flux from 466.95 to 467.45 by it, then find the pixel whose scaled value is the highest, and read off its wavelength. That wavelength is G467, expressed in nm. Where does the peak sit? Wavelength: 467.4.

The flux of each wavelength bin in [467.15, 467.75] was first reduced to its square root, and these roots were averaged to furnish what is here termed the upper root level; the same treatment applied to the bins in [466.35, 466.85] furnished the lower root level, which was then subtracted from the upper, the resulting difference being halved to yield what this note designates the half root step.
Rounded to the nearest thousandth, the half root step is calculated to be 0.003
